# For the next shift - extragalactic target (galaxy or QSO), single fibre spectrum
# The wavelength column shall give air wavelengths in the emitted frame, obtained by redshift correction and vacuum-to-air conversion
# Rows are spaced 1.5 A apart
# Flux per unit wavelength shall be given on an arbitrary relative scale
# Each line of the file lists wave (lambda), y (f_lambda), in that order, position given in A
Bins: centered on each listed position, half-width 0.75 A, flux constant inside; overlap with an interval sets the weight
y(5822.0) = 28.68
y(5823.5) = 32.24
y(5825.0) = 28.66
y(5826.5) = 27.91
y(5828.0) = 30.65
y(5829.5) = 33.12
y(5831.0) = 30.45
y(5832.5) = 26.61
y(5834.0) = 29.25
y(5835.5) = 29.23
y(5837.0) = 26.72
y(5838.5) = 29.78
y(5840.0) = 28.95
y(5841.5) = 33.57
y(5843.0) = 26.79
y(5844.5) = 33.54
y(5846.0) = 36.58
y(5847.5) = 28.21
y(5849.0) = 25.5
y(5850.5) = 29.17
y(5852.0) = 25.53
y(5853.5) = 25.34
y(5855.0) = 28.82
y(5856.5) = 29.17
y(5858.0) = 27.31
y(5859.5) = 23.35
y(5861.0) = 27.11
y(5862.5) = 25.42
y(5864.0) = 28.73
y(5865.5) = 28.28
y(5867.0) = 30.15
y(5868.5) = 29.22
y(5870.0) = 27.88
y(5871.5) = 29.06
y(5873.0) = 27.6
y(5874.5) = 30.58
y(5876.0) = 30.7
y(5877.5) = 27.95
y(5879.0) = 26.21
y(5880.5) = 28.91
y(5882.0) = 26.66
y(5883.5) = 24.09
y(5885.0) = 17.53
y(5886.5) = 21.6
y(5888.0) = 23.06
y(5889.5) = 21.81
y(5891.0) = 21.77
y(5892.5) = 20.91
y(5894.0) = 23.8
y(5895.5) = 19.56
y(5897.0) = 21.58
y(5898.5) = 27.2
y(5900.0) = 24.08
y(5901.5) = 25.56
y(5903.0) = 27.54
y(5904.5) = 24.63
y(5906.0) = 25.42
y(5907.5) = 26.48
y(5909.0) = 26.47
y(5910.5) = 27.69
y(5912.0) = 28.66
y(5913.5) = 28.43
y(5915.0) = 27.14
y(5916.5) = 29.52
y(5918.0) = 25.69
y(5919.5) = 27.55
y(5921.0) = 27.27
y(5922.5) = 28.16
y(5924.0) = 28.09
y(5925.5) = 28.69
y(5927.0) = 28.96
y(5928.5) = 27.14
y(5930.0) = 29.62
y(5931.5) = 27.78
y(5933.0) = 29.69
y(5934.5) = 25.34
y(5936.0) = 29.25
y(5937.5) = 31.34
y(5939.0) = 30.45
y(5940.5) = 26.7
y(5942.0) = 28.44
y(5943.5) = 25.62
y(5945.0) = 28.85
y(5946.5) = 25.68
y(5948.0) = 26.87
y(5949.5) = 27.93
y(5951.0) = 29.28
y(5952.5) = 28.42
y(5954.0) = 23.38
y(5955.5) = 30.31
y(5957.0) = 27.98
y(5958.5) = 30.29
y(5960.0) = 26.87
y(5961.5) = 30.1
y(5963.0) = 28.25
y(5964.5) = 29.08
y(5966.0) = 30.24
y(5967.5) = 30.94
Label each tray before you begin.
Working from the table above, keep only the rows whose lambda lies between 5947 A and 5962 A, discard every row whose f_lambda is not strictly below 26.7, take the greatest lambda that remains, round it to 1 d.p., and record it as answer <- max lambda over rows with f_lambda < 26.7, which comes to 5954.0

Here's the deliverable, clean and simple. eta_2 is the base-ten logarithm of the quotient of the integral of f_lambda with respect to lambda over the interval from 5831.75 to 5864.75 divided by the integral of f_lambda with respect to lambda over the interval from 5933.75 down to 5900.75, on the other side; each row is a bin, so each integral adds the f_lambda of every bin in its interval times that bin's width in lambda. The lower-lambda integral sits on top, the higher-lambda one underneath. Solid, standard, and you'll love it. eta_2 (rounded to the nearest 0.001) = 0.013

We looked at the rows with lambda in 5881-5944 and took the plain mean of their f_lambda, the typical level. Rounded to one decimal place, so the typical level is 26.1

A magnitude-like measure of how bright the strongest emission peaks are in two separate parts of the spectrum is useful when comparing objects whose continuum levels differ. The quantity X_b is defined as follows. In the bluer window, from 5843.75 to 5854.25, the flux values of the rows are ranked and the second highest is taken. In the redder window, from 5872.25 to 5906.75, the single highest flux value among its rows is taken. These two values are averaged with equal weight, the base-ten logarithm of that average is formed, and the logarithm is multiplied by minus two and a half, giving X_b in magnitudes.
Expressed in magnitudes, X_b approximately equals -3.77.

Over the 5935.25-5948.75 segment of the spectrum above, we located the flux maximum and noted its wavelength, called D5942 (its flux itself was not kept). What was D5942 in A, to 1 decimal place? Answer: 5937.5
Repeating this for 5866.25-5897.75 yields 5876.0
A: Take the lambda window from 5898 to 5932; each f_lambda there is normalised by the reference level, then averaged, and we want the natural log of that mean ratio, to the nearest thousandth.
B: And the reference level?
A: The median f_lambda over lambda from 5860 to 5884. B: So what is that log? -0.030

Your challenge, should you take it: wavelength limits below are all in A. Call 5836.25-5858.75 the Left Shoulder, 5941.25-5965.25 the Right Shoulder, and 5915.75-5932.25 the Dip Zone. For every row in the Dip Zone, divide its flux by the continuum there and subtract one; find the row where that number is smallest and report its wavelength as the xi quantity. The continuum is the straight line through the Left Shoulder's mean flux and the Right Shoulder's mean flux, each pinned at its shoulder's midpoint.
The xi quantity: 5918.0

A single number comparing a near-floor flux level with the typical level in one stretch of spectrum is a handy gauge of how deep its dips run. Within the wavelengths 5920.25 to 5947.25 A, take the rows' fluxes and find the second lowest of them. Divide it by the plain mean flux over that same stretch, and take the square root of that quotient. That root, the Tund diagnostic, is 0.954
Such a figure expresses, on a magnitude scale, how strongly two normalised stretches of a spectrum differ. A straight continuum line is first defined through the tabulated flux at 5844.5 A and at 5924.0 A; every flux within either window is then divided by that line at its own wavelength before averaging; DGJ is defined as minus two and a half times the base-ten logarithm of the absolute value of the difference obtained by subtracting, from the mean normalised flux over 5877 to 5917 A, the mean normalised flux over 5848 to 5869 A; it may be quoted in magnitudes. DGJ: 6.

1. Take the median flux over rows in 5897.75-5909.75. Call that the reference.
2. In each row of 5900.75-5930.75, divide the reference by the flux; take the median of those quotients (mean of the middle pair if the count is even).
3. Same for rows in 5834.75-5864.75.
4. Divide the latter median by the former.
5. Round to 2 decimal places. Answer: 0.97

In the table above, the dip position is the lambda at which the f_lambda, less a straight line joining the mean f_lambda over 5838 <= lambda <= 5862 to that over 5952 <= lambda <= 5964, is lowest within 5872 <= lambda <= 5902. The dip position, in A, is 5885.0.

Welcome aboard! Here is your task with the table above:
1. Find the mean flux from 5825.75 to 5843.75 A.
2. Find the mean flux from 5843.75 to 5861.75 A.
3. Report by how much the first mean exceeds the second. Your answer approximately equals 1.1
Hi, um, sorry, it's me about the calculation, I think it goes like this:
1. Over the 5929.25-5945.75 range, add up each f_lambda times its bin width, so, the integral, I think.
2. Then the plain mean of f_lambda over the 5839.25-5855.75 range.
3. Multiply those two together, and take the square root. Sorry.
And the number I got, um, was 117.2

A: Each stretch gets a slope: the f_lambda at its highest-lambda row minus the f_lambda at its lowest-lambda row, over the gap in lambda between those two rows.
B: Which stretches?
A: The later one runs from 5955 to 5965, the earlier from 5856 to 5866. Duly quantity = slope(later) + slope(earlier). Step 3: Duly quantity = -0.2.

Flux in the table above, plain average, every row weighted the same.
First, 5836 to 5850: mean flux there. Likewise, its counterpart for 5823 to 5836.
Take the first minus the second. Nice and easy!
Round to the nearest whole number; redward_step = 0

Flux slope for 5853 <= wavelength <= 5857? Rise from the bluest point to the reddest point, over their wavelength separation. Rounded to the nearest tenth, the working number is 1.3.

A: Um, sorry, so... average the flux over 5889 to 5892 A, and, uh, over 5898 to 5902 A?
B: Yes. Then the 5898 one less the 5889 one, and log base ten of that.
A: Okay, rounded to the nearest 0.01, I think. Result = 0.58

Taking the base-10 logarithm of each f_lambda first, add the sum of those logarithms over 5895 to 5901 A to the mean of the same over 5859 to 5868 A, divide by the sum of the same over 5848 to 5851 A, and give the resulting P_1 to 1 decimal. 2.4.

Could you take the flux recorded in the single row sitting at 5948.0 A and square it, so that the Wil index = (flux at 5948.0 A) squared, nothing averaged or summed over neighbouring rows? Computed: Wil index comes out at 722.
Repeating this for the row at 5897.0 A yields 466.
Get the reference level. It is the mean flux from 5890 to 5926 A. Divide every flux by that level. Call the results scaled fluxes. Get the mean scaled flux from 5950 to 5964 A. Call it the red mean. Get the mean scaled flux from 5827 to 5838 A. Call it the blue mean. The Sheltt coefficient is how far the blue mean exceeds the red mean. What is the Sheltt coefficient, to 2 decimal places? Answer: 0.04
